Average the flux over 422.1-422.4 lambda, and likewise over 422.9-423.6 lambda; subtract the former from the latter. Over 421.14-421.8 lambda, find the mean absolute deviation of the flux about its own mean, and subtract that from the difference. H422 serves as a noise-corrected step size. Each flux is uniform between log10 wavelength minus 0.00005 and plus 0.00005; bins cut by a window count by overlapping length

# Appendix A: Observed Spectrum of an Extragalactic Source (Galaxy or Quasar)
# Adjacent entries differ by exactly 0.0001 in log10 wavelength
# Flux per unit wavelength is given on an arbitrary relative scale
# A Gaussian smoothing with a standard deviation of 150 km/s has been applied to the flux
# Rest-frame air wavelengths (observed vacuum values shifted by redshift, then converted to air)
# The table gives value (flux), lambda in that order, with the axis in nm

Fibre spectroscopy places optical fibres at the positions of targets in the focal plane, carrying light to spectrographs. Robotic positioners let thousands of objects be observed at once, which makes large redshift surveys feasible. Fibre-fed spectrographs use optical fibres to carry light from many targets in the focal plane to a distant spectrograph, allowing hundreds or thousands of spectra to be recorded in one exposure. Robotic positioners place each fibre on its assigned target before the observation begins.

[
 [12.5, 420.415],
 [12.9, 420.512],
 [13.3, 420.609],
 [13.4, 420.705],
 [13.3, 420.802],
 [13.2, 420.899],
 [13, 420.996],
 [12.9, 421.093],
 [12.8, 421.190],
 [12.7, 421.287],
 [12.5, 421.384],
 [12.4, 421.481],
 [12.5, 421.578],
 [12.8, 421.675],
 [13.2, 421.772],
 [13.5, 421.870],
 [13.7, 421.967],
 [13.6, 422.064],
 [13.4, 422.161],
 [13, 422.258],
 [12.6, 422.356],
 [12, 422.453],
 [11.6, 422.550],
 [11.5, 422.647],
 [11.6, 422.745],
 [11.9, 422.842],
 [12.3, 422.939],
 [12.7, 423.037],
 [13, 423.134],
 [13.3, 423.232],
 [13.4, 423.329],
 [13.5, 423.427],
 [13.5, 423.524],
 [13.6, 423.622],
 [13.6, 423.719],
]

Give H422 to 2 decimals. -0.10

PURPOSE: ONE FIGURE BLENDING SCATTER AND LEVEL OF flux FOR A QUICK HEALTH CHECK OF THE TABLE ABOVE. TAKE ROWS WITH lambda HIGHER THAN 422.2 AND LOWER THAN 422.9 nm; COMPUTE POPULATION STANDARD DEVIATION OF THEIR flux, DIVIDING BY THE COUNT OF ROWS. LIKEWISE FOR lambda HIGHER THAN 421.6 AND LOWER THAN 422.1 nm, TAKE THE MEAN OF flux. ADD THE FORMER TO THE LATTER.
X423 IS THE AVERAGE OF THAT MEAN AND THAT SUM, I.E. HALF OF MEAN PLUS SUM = 13.6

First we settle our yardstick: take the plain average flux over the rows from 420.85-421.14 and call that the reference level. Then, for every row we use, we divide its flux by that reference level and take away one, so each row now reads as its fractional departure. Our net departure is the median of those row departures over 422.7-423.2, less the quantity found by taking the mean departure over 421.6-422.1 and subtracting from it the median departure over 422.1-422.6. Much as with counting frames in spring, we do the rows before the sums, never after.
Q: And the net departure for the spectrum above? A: -0.11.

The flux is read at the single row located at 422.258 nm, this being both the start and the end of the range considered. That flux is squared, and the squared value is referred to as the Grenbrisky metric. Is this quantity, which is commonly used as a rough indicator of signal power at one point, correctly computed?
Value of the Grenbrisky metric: 169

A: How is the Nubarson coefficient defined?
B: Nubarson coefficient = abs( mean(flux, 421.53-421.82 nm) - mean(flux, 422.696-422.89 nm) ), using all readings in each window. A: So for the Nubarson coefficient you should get 1.1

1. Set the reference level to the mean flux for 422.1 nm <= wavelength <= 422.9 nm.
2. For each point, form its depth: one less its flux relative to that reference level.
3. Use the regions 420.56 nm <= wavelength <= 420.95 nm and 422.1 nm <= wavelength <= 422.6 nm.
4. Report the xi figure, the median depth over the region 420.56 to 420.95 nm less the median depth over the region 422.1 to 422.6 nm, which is -0.06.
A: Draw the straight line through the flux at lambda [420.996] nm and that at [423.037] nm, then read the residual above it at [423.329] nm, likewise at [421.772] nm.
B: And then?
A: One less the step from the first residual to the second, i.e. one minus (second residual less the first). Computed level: 1.4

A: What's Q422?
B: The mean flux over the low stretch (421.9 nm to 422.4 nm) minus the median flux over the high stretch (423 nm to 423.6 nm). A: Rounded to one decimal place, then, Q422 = -0.1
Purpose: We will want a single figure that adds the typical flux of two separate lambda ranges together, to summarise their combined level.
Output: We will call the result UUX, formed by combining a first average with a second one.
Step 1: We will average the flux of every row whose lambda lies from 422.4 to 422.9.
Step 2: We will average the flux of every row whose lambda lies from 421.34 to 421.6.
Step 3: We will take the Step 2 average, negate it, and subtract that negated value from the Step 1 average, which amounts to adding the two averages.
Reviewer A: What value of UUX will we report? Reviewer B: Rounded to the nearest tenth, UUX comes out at 24.2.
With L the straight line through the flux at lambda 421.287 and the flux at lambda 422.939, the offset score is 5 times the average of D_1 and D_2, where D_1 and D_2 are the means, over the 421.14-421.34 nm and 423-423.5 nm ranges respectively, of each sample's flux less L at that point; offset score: 2.5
